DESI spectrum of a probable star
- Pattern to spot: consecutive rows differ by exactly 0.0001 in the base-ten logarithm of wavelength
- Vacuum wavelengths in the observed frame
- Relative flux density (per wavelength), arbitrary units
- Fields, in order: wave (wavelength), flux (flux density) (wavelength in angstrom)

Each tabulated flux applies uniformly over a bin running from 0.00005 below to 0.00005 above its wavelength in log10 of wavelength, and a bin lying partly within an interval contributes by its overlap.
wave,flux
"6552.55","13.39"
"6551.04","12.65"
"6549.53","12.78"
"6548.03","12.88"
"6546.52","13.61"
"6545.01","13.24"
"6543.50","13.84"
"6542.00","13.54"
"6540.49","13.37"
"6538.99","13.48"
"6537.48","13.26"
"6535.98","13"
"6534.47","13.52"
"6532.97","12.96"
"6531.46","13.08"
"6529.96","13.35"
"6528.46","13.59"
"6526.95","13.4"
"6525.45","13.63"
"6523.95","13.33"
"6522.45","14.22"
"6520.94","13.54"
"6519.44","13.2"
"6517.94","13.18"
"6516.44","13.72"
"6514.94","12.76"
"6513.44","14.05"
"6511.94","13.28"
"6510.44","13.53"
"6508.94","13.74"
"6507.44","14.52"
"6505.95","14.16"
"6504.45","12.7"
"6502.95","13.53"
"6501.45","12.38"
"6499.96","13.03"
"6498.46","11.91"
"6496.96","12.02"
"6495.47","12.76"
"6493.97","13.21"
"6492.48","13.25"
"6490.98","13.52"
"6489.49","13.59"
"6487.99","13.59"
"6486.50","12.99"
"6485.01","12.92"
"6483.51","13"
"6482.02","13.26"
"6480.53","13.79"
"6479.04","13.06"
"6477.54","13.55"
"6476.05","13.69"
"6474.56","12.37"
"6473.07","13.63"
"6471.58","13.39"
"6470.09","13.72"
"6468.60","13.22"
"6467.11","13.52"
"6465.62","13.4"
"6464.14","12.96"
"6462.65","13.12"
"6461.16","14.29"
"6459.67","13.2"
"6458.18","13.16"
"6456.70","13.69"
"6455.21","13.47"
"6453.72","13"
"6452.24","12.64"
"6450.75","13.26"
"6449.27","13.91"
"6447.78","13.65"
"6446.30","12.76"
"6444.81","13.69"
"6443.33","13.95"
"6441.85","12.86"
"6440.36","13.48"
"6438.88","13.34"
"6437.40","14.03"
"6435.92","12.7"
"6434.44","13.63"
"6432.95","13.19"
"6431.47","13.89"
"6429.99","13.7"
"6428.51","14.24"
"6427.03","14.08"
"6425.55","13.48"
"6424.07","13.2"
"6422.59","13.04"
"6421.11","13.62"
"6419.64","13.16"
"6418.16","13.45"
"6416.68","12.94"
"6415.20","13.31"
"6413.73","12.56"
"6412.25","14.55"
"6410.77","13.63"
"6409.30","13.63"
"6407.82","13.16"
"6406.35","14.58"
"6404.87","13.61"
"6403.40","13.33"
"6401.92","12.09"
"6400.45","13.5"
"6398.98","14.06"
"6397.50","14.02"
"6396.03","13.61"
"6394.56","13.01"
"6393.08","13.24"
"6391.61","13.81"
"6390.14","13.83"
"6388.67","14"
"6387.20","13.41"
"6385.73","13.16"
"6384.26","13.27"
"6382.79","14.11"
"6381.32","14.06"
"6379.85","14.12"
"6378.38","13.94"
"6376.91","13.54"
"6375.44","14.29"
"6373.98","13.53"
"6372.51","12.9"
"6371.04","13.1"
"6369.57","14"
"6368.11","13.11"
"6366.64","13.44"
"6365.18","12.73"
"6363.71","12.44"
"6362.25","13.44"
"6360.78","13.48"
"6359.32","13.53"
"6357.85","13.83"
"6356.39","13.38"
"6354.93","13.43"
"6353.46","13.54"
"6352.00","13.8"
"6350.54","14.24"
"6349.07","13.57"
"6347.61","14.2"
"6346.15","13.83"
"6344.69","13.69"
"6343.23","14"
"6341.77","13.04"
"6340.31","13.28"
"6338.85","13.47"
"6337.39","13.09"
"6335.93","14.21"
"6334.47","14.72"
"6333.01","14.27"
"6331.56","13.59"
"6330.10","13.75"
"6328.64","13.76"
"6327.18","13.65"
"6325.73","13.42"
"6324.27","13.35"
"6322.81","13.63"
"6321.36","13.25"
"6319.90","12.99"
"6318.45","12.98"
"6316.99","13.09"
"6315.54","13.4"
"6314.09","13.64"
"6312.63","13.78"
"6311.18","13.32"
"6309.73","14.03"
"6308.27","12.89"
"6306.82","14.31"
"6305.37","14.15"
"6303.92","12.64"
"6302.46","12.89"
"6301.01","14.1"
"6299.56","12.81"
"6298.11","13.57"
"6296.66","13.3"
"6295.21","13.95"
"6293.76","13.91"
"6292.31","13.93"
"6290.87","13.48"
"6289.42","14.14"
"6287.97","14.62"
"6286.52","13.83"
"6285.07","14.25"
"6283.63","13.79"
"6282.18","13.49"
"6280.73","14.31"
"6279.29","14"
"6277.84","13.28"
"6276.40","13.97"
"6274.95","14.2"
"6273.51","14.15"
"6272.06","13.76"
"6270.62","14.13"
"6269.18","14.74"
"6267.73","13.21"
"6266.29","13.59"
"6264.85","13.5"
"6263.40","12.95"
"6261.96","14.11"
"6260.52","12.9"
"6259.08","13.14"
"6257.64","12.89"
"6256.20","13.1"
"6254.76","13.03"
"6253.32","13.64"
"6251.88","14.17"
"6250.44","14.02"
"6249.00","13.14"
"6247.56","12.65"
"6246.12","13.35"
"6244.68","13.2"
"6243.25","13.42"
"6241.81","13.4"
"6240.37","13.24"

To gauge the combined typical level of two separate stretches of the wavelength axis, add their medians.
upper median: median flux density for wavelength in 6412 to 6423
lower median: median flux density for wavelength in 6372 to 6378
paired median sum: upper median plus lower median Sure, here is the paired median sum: 26.8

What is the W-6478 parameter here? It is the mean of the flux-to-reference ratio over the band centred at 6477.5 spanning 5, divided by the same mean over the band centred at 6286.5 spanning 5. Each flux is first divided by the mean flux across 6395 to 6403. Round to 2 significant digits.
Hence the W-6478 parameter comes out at 0.94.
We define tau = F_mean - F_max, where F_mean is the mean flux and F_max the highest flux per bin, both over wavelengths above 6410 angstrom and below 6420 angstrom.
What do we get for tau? -1.2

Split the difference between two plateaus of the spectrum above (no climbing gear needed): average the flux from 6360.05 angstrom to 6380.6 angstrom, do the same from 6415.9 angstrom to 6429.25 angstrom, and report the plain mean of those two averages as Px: 13.45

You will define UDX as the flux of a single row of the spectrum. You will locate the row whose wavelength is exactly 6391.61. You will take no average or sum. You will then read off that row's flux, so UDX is 13.81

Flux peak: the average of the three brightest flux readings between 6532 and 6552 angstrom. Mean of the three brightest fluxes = 13.7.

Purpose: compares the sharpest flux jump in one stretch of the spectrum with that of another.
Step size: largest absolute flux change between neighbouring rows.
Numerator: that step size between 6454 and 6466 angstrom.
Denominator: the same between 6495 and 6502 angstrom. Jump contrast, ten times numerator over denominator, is 10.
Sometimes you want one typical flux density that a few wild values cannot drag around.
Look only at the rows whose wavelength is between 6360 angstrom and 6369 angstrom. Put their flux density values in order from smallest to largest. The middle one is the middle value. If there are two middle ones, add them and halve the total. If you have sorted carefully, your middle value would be 13.3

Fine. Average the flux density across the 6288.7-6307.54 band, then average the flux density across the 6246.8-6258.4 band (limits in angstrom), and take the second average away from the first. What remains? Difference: 0.30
